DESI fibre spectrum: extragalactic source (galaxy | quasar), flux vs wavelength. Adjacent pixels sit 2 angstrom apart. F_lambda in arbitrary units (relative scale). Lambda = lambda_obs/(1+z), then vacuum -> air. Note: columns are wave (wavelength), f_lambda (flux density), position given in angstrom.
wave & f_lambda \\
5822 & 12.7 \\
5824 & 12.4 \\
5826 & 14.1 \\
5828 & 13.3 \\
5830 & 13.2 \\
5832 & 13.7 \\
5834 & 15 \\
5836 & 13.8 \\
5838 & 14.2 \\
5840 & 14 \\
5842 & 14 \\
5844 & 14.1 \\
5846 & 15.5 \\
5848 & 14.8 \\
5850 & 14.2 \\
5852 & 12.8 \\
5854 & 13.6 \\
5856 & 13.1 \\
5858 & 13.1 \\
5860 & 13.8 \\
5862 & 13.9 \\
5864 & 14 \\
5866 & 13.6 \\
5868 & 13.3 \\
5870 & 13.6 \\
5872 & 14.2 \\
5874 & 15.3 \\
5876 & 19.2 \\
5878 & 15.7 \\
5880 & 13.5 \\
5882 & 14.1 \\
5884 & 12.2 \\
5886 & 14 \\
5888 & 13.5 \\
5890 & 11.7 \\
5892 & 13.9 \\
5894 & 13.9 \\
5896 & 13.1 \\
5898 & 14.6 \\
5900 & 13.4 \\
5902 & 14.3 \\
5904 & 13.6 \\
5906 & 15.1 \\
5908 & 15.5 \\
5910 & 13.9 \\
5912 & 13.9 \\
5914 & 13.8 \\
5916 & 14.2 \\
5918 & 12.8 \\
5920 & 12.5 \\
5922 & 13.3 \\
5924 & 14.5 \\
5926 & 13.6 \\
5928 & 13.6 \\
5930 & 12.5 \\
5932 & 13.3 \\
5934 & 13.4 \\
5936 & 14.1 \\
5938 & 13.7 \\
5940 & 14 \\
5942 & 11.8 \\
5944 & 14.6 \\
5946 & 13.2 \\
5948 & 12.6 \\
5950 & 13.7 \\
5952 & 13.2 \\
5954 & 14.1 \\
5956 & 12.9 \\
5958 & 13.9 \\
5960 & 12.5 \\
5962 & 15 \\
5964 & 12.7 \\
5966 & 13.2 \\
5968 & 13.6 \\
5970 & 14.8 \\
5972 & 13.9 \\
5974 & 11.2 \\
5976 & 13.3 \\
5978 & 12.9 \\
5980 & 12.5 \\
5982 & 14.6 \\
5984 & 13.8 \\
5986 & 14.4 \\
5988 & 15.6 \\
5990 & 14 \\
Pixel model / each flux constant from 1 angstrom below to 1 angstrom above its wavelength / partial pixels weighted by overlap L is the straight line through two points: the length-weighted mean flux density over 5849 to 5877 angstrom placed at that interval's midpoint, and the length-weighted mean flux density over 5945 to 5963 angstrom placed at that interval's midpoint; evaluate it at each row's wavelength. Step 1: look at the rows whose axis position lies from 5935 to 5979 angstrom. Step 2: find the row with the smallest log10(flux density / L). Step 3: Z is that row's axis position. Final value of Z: 5974 angstrom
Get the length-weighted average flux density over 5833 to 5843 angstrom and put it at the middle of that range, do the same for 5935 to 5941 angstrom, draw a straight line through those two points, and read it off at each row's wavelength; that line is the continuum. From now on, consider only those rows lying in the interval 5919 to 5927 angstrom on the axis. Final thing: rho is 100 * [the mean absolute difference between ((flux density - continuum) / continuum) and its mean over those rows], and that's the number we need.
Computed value 4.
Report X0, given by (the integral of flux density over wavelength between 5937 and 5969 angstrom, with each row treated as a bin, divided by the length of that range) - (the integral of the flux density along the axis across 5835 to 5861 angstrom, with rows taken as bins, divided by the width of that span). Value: -0.5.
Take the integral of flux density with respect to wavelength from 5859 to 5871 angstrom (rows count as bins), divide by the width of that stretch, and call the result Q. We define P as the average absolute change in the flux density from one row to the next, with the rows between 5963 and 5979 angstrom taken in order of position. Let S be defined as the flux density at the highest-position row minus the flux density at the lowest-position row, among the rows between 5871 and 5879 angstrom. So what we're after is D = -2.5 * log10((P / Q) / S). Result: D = 3.1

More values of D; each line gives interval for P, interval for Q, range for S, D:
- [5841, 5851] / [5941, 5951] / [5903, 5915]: 1.4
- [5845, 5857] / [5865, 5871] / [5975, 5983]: 3.4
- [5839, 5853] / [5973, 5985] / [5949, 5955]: 2.2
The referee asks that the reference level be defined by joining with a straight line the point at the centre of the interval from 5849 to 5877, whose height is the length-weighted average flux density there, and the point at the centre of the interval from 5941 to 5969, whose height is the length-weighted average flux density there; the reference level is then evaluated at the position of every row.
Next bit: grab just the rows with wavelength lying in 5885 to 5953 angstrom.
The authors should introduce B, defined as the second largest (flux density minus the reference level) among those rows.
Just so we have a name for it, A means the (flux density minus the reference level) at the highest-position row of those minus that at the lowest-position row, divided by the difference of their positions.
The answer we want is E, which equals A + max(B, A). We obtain 1.3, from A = 0.00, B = 1.34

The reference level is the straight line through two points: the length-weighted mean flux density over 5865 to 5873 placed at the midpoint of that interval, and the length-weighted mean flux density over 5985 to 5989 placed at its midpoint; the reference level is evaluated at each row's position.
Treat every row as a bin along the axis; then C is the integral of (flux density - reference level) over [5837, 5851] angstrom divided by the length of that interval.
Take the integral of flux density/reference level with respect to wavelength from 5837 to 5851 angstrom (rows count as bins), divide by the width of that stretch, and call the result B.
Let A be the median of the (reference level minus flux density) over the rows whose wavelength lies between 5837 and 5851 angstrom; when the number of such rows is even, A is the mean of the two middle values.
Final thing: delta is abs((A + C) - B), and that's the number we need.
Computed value 0.8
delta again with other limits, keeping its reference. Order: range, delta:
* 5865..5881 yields 0.2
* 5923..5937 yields 1.0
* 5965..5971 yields 0.7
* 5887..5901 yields 1.1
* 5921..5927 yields 0.7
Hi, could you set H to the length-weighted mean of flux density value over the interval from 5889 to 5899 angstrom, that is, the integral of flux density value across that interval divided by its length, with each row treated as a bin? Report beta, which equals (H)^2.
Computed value 181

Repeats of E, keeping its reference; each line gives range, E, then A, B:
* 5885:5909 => 1.4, 0.08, 1.34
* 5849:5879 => 1.8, 0.06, 1.70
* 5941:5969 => 1.2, 0.08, 1.15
